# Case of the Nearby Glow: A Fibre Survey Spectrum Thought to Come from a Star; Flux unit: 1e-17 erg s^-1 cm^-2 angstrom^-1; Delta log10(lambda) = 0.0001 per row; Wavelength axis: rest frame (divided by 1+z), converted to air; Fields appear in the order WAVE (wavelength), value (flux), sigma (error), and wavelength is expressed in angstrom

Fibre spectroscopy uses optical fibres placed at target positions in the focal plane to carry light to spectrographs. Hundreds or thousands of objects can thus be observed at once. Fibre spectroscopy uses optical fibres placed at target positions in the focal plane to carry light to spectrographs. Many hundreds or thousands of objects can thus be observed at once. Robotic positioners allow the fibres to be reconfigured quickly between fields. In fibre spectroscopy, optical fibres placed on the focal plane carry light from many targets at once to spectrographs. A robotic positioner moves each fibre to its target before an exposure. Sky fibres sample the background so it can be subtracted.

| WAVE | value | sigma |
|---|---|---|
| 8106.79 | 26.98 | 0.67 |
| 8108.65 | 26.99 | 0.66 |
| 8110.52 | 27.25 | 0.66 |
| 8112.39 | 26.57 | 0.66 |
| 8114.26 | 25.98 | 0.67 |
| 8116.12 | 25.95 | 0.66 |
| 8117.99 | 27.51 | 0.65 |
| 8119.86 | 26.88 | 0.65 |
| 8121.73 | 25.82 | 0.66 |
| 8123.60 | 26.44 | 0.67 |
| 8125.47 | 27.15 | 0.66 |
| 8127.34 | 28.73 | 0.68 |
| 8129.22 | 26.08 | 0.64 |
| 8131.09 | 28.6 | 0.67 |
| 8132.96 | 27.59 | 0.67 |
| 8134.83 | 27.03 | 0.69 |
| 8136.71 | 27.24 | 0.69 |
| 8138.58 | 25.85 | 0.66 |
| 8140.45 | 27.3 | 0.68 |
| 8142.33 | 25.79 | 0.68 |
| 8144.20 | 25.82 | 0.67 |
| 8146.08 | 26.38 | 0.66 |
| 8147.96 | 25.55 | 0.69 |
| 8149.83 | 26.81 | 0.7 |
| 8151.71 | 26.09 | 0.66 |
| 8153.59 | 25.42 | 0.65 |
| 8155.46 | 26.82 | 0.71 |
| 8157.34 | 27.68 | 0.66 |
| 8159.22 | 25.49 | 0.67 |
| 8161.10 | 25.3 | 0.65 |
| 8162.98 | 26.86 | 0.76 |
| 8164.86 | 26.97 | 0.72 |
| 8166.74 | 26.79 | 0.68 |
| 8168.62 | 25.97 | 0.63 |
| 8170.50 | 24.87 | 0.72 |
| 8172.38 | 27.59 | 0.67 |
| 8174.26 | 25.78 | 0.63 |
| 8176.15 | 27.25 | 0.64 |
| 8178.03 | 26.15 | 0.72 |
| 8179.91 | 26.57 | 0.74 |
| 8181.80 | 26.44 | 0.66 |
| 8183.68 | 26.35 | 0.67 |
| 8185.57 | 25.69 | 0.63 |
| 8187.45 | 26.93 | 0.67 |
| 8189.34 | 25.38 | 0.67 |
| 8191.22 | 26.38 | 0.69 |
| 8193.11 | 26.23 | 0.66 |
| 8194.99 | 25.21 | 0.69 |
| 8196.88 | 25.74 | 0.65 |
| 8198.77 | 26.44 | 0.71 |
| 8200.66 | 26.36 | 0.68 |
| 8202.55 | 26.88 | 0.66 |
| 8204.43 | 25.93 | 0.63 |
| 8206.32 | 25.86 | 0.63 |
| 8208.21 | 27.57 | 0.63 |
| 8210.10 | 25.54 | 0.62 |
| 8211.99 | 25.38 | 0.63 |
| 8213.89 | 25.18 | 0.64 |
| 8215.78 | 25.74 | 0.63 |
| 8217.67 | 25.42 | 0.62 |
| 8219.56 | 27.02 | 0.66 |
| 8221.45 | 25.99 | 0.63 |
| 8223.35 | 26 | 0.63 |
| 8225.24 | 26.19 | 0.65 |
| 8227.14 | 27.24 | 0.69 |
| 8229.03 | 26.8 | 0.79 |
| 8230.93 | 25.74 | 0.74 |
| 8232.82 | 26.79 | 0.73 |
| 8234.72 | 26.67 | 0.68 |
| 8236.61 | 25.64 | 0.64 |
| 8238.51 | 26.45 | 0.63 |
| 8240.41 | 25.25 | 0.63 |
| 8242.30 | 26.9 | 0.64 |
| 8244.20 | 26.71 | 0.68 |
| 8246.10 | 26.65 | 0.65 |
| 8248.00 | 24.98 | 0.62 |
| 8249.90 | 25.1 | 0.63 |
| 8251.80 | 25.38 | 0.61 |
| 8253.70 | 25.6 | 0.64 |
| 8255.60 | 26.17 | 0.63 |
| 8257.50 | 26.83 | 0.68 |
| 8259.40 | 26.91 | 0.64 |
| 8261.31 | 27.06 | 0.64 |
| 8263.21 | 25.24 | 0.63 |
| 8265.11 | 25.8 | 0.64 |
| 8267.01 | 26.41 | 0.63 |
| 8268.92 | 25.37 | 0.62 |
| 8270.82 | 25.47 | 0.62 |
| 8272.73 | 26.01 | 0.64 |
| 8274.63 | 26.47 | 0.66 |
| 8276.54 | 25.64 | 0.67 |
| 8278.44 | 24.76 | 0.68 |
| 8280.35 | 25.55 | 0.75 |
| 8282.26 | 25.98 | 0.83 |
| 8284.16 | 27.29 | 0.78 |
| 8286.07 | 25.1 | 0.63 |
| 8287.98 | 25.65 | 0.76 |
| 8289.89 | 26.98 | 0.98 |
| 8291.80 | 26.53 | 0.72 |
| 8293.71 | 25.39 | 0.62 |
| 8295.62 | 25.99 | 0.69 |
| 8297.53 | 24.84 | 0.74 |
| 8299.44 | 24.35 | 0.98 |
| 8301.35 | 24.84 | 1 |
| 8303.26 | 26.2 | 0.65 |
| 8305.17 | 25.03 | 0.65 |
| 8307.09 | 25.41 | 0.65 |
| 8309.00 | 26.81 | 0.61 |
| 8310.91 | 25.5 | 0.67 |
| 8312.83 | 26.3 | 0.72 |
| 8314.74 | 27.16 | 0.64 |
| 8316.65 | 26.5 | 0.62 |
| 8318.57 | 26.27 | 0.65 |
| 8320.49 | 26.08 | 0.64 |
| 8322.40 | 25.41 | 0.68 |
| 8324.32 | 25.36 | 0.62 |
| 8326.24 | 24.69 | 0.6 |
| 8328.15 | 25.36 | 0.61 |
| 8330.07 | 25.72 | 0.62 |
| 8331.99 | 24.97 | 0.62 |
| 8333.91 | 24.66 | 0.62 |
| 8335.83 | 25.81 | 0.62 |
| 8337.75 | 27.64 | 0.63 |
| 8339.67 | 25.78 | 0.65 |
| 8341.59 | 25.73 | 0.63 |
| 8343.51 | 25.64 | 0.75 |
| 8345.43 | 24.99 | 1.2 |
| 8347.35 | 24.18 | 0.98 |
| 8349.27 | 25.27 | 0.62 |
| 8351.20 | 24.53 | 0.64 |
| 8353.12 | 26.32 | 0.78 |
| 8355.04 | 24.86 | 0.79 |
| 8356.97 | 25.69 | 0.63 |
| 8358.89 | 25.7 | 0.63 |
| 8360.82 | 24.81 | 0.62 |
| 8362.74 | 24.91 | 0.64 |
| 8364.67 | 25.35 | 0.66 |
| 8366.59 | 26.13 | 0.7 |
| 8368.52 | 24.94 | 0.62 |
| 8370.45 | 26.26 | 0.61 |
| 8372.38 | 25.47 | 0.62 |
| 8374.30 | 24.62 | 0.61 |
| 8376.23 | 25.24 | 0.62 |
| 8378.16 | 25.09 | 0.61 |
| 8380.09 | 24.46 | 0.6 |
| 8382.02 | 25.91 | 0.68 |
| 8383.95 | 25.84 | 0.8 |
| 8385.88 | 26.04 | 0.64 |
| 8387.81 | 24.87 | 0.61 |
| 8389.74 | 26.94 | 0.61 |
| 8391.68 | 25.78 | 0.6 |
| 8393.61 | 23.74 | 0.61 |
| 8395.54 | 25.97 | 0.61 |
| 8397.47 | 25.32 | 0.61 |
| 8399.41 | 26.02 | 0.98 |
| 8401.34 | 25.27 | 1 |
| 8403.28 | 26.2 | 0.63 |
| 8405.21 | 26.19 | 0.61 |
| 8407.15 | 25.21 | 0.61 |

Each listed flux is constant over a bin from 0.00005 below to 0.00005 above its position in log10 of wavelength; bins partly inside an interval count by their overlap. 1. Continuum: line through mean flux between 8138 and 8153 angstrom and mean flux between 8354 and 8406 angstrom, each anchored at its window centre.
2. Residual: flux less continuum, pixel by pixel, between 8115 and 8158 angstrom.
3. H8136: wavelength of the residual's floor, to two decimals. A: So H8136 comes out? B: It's 8153.59 angstrom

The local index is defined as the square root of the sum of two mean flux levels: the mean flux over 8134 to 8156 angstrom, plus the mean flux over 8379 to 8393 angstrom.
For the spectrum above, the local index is 7.21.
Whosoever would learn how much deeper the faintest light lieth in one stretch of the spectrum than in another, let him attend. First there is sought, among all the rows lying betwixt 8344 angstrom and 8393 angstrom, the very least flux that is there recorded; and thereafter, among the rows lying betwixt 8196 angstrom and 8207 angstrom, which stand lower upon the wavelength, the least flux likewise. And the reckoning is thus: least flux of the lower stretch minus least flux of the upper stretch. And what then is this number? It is 1.56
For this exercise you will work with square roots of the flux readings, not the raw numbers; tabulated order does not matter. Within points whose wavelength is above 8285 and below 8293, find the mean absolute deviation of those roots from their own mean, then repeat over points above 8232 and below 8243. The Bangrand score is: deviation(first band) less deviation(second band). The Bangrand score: 0.013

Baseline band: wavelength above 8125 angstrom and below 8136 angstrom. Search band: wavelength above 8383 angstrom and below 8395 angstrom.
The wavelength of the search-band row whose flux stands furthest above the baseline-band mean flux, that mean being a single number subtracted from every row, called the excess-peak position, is 8389.74 angstrom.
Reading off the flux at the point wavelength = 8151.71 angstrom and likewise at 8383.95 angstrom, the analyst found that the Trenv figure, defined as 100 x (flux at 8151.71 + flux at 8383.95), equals 5193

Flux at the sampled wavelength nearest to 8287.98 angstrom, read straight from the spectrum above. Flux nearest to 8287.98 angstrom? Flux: 25.65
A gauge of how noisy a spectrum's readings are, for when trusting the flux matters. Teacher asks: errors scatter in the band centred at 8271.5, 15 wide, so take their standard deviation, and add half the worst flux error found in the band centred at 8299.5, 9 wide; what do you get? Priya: 0.52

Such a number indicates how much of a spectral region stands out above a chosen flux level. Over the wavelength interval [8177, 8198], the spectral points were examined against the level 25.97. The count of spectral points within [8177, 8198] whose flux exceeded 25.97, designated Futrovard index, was 7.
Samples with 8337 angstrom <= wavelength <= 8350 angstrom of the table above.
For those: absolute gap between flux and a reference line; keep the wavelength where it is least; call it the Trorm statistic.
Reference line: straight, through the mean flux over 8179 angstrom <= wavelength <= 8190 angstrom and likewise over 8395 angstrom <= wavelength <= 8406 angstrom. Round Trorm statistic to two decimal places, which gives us 8339.67 angstrom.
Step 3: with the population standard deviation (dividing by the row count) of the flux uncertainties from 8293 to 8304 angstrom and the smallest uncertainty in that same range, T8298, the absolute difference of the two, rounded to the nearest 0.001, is 0.467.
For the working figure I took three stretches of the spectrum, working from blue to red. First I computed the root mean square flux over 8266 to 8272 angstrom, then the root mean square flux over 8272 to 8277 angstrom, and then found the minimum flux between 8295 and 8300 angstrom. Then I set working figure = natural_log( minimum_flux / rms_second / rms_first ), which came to -3.32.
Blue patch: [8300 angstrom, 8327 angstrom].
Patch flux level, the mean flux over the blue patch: 25.8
